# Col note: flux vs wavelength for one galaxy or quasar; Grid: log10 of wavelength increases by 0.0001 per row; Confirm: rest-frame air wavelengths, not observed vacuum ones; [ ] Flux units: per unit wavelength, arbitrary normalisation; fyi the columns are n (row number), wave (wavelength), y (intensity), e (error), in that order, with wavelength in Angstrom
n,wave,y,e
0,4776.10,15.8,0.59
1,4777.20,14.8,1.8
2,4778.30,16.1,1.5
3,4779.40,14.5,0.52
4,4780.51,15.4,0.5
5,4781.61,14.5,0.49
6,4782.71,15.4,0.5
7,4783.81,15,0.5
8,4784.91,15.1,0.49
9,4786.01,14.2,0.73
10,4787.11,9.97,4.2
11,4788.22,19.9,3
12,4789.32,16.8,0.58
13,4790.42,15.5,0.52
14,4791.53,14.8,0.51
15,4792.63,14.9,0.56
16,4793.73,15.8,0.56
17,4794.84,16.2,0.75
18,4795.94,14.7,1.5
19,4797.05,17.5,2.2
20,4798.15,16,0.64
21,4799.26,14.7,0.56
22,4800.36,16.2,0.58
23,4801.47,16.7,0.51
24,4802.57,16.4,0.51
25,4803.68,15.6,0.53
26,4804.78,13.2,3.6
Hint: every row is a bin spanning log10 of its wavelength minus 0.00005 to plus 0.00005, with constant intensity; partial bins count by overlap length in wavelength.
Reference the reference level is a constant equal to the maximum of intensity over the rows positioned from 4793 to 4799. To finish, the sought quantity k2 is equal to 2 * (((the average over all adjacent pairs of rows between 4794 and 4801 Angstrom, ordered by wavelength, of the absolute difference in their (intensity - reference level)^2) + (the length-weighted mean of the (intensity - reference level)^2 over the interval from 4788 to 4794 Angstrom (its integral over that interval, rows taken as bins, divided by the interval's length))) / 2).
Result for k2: 10.1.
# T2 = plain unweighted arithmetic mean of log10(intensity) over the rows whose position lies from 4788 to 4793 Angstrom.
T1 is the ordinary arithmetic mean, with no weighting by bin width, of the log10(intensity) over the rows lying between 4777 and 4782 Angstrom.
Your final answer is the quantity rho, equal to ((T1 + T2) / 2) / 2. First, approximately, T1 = 1.18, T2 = 1.21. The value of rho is 0.597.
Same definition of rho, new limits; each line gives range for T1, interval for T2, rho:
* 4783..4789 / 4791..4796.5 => 0.586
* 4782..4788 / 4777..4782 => 0.579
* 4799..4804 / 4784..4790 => 0.593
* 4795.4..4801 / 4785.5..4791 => 0.593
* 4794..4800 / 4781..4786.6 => 0.592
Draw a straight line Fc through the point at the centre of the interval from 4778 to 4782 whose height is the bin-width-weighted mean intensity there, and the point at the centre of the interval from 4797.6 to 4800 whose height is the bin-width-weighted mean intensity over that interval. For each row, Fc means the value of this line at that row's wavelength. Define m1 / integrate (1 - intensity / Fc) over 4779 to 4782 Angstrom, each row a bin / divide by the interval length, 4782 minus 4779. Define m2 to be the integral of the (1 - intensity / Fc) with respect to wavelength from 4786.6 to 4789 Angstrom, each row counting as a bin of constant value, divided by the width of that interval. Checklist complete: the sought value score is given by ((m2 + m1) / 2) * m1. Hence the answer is 0.0001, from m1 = 0.016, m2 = 0.001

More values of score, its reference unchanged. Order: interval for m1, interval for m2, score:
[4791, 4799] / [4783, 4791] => 0.0002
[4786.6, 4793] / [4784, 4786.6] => -0.0001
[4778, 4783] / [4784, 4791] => 0.0000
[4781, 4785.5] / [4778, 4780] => 0.0000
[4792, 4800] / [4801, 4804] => 0.0007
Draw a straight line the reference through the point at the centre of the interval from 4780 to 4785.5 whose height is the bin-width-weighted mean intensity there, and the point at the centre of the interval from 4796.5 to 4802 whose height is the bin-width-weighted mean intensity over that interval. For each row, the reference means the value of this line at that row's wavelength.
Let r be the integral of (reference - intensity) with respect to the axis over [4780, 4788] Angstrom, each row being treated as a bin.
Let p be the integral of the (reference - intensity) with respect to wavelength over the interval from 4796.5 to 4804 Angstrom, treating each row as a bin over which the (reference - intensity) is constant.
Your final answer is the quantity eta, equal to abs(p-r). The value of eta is 4.9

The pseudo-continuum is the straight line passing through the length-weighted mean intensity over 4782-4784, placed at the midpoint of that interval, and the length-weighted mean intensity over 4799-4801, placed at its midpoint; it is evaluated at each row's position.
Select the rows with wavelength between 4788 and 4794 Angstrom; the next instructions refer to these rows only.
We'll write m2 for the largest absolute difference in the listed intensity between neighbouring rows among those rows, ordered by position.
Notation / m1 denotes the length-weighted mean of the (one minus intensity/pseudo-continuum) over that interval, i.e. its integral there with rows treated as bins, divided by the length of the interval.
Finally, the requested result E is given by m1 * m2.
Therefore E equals -0.14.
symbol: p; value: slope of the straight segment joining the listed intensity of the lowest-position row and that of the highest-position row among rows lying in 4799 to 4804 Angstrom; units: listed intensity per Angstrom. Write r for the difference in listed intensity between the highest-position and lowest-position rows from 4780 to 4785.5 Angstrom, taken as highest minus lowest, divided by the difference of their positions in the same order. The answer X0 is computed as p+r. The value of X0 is 0.1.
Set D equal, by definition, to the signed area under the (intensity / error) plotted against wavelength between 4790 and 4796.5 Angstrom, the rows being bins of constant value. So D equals 156.2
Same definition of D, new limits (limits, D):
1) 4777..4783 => 141.0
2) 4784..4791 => 141.6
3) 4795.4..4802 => 142.4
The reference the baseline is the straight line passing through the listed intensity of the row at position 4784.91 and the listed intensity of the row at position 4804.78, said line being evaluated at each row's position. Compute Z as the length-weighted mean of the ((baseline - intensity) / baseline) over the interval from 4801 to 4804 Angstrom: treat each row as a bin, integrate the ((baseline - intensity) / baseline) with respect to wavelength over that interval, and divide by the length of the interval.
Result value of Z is -0.21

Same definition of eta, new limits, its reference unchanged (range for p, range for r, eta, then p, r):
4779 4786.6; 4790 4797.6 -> 0.2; 1.8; 1.6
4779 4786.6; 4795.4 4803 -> 0.4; 1.8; 1.4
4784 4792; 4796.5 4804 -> 1.3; 2.2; 0.9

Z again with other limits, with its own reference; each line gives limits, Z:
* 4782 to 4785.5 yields 0.01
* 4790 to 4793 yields -0.04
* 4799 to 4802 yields -0.17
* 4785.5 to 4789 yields 0.00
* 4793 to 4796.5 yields -0.10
